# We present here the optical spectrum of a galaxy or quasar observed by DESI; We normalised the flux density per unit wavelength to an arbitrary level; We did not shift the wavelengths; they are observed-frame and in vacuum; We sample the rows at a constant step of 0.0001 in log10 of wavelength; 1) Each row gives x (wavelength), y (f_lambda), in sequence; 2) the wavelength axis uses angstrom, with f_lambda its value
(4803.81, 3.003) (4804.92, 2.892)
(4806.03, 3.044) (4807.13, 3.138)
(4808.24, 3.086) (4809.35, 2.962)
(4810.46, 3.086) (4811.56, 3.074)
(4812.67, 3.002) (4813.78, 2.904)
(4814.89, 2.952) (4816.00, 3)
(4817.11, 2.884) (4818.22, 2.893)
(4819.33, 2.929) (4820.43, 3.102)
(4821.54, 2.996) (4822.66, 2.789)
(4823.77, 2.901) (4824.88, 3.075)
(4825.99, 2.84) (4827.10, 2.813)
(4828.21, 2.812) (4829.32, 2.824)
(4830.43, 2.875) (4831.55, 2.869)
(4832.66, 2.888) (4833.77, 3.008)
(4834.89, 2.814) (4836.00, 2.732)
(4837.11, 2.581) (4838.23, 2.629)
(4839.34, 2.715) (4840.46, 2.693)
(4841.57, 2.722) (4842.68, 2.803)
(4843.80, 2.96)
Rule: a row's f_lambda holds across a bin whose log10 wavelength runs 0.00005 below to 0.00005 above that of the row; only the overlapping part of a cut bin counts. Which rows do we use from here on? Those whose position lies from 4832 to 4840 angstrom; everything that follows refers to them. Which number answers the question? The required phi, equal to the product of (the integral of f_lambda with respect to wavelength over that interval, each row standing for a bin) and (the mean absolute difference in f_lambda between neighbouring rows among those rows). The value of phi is 2.51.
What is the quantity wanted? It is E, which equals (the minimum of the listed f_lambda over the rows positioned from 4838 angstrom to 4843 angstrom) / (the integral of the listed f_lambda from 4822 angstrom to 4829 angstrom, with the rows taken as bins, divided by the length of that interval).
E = 0.92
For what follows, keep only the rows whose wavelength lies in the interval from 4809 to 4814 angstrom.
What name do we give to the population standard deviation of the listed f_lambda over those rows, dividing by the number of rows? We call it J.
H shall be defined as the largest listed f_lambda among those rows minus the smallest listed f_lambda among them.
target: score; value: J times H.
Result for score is 0.012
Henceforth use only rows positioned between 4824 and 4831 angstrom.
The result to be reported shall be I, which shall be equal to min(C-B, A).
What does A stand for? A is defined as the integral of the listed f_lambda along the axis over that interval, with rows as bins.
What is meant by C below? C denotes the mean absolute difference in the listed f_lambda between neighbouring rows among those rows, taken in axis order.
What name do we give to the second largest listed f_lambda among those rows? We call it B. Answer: -2.81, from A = 20.12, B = 2.875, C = 0.065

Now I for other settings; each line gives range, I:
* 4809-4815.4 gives -3.00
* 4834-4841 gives -2.65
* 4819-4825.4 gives -2.92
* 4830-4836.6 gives -2.80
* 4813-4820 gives -2.90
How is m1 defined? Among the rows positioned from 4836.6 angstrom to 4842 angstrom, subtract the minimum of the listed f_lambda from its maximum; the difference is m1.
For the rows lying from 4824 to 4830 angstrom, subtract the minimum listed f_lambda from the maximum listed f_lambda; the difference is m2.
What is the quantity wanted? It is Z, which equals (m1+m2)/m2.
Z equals 1.5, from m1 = 0.14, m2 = 0.26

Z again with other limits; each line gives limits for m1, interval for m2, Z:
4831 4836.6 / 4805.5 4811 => 2.6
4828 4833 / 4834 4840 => 1.3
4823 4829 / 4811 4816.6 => 2.5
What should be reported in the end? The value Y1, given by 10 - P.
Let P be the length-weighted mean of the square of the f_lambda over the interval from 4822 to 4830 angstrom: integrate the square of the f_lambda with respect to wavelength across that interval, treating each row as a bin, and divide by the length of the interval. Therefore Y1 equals 1.8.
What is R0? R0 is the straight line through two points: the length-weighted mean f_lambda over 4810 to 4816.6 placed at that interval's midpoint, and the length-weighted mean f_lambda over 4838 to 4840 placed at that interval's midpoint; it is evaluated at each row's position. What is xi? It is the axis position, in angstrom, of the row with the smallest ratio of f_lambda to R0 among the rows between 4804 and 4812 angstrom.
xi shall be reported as 4804.92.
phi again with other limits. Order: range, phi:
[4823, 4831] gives 1.92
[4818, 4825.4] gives 2.95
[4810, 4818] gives 1.57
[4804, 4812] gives 2.26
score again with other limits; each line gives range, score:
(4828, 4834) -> 0.012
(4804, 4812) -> 0.019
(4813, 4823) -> 0.026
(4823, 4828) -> 0.027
